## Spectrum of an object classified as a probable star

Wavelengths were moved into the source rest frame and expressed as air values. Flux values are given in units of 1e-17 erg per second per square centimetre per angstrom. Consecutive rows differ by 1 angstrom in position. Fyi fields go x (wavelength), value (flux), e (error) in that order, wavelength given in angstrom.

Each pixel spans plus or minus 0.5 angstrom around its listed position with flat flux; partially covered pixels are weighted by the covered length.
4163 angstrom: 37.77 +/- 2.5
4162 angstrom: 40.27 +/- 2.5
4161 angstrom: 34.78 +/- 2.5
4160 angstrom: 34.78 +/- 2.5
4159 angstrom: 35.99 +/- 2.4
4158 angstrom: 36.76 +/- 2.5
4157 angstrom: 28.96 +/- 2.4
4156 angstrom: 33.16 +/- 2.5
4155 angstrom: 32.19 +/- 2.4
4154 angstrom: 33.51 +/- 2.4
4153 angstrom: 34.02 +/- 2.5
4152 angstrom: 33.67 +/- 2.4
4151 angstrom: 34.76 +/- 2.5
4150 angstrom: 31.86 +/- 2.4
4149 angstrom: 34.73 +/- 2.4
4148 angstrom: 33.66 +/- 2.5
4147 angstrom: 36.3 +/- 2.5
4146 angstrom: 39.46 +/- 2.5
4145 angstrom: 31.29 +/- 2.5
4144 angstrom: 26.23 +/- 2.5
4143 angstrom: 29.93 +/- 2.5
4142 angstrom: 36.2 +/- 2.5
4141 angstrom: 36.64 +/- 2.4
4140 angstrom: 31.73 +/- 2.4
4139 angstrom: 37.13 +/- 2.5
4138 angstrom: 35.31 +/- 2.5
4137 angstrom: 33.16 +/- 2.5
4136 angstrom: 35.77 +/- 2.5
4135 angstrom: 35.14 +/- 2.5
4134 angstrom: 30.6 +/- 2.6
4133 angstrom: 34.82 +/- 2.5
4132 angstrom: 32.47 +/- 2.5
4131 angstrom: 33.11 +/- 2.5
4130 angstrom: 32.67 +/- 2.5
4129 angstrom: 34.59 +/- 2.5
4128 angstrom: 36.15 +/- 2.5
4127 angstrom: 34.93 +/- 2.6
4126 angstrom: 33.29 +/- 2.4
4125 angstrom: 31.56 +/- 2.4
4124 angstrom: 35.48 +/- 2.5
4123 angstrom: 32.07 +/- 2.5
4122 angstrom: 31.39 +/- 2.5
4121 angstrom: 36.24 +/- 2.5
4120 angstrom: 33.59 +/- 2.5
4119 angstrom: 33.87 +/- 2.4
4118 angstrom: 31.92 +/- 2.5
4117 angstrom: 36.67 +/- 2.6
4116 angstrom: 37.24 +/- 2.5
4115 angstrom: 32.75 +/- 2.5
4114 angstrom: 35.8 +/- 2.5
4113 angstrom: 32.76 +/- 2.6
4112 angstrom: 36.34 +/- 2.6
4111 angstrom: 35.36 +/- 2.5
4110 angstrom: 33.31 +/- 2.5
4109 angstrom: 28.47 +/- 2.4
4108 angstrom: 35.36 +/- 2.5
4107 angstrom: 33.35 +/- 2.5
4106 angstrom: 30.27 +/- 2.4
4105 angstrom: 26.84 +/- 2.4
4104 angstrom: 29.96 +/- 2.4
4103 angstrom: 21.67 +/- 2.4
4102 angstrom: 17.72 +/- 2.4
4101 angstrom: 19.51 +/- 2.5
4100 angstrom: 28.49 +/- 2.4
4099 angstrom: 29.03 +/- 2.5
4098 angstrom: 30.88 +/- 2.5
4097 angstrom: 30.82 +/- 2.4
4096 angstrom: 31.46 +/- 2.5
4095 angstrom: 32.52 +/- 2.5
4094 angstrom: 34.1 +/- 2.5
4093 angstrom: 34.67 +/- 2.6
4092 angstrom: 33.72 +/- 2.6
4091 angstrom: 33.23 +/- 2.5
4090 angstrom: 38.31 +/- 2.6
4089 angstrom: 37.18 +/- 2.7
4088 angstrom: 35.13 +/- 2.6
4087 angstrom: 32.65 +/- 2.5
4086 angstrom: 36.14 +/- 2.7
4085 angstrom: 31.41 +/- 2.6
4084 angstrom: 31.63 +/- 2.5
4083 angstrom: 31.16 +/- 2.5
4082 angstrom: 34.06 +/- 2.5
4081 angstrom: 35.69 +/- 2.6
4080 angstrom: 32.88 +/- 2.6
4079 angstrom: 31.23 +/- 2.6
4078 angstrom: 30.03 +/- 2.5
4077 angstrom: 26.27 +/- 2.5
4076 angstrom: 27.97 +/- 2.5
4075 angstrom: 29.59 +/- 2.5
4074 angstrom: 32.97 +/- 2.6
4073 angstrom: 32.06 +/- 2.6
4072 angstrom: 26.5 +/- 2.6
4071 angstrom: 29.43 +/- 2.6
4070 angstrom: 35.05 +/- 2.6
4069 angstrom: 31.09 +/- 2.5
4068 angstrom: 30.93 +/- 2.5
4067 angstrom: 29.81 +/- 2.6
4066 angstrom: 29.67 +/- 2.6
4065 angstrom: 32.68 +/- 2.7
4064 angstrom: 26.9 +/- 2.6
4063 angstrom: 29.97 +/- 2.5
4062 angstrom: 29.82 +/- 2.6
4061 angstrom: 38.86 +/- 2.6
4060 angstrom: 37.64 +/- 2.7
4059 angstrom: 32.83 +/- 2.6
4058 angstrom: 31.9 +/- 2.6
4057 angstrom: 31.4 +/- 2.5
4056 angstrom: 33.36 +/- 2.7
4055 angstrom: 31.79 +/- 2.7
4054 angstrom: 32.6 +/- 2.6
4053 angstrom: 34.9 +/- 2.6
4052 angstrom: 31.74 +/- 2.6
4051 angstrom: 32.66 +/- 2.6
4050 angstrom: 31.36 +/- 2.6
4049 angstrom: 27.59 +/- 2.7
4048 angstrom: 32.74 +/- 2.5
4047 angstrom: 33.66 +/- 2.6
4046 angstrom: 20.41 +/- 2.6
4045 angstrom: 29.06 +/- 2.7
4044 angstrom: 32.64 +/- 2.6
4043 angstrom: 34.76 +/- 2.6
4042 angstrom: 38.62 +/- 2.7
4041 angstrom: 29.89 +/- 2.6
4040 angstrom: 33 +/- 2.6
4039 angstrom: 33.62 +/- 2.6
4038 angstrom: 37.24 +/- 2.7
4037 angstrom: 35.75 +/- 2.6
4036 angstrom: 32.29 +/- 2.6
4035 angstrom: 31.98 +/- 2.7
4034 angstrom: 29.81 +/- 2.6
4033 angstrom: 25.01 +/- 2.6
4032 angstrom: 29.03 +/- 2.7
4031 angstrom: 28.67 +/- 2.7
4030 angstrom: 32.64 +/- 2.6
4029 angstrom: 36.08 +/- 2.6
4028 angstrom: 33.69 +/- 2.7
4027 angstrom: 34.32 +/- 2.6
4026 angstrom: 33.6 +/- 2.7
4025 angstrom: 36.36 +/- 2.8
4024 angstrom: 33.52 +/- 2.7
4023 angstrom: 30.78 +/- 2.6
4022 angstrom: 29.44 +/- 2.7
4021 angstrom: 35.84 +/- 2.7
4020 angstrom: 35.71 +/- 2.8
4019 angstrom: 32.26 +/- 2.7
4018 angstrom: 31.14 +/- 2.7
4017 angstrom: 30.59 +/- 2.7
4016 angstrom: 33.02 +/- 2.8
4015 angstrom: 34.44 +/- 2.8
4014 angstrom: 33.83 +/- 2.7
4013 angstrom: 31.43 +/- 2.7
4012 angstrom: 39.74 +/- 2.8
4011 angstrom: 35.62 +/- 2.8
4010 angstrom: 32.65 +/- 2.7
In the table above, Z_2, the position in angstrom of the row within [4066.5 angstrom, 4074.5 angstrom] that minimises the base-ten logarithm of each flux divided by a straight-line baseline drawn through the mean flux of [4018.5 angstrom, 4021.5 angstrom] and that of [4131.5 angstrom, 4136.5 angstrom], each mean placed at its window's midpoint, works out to 4072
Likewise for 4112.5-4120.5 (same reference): 4118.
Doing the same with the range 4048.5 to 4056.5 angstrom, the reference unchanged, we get 4049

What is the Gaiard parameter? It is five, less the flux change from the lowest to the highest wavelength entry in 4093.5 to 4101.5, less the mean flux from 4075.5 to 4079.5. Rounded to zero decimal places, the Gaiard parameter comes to -9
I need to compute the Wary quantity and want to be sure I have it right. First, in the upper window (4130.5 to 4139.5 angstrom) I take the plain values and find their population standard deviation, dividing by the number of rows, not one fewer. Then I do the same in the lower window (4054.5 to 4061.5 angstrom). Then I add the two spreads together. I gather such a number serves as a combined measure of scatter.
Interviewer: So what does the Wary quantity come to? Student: 4.7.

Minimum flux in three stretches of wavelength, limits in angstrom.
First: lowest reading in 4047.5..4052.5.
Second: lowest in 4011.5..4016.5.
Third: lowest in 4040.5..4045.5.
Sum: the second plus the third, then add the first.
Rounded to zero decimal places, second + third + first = 88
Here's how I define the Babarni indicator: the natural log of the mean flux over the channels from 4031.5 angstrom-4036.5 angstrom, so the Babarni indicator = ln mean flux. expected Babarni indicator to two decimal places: 3.39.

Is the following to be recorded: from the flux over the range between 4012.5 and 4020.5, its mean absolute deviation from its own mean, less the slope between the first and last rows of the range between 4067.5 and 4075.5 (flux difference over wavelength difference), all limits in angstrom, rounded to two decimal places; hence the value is 1.64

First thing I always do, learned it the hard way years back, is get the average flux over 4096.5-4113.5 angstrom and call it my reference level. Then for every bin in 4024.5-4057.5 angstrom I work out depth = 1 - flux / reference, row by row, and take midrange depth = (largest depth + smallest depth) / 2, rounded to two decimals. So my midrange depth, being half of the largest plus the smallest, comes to 0.00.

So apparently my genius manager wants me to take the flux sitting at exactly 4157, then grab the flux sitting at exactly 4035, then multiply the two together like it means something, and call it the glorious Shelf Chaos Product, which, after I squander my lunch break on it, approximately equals 926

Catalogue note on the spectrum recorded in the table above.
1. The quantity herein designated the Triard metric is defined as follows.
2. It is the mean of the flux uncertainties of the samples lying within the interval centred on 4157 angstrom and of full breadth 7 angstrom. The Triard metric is 2.44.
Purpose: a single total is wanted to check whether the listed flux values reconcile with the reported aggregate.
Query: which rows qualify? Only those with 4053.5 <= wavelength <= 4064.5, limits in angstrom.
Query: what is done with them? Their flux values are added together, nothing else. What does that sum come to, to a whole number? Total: 357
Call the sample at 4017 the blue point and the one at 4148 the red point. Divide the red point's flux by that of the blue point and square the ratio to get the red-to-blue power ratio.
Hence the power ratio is 1.21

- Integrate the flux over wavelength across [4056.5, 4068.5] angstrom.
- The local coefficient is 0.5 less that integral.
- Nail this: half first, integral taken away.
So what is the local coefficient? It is -382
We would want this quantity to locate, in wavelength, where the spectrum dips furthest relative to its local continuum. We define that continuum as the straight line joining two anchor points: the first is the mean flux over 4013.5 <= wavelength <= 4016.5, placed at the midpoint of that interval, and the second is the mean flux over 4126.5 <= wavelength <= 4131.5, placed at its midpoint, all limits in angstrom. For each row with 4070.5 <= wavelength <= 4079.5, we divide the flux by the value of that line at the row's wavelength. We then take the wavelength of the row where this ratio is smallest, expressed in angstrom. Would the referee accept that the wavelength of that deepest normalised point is 4077 angstrom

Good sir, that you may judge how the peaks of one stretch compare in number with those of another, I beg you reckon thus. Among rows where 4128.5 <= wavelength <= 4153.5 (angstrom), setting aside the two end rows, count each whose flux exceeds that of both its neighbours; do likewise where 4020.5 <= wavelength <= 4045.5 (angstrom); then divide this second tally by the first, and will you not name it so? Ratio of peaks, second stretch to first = 0.75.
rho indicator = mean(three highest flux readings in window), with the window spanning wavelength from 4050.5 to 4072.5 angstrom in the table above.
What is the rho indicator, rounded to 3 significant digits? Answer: 37.2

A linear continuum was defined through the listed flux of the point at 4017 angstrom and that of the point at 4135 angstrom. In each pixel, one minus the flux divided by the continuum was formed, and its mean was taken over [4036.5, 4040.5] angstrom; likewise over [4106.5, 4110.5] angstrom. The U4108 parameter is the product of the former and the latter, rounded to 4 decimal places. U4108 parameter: -0.0049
